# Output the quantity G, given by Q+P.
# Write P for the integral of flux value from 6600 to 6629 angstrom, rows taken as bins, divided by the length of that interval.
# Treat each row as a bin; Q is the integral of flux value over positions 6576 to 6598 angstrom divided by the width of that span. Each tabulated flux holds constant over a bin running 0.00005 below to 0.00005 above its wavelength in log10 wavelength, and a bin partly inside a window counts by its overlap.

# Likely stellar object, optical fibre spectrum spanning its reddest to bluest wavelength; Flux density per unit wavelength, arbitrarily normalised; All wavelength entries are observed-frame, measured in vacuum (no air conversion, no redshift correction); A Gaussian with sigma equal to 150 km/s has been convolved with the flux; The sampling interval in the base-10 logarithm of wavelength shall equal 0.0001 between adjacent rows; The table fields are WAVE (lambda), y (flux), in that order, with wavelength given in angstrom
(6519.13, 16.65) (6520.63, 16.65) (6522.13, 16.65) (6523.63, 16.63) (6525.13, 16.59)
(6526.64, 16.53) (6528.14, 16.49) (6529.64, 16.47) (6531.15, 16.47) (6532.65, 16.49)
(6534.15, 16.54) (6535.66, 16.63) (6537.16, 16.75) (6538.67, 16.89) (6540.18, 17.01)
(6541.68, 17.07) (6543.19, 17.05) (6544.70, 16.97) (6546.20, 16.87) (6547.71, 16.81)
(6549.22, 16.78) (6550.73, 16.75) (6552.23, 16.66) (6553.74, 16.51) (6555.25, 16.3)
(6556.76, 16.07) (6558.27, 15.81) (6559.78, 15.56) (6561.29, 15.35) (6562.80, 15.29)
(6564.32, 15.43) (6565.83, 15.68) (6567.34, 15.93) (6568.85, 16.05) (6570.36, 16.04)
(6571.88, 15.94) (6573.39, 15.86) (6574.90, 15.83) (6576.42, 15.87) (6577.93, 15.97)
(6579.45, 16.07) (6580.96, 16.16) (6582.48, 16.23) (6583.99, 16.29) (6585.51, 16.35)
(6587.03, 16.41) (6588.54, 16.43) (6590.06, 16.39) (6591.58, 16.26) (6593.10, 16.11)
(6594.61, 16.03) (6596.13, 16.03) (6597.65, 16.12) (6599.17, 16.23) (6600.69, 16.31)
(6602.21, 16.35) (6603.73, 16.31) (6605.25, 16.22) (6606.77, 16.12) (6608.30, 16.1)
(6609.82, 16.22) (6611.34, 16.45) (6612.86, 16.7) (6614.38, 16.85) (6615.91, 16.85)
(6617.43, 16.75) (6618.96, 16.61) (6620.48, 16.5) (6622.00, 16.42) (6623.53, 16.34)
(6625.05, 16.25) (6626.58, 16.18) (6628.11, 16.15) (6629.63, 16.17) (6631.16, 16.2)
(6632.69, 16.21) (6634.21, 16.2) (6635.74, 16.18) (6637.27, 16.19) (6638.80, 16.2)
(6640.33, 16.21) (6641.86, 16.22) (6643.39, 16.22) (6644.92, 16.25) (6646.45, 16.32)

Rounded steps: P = 16.4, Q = 16.2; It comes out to 32.6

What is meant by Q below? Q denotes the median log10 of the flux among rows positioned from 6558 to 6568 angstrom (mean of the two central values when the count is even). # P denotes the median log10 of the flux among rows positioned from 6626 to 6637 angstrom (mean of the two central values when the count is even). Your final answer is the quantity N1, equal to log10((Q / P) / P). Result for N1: -0.089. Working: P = 1.21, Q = 1.19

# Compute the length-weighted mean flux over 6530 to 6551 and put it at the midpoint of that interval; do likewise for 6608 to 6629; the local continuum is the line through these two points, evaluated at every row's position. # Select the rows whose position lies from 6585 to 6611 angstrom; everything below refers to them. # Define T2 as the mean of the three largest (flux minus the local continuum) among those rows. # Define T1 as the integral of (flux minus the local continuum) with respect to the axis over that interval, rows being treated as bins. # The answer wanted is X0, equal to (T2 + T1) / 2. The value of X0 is -4.1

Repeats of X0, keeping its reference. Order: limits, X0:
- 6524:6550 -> -0.7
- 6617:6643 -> -1.7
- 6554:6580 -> -11.1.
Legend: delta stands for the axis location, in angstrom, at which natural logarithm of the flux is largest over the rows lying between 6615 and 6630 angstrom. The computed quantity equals 6615.91 angstrom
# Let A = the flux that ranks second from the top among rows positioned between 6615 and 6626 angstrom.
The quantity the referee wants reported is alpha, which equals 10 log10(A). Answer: 12.2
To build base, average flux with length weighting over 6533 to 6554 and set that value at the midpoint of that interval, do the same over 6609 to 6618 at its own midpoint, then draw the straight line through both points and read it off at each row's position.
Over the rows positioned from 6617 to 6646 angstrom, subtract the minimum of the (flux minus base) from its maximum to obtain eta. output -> 0.6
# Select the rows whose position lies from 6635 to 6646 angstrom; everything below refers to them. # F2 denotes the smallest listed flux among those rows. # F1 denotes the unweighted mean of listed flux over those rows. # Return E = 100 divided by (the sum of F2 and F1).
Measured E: 3.09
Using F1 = 16.2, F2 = 16.18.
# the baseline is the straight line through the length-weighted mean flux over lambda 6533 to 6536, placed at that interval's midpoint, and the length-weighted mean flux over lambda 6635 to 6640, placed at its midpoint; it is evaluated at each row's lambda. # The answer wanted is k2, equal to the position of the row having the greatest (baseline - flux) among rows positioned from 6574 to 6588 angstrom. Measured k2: 6574.90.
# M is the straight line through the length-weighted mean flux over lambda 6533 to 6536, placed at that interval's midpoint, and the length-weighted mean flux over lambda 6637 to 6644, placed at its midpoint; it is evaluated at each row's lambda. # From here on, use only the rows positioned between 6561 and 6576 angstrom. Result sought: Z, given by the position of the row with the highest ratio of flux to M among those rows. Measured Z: 6568.85 angstrom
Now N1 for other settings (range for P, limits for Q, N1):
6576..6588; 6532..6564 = -0.078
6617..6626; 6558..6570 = -0.093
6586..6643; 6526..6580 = -0.080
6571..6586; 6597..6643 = -0.079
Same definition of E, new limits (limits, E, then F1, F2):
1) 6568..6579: 3.15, 15.9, 15.83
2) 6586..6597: 3.10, 16.2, 16.03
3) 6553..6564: 3.21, 15.8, 15.29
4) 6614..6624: 3.03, 16.6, 16.34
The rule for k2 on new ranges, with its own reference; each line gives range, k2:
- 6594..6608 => 6594.61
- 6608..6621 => 6608.30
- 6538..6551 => 6550.73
